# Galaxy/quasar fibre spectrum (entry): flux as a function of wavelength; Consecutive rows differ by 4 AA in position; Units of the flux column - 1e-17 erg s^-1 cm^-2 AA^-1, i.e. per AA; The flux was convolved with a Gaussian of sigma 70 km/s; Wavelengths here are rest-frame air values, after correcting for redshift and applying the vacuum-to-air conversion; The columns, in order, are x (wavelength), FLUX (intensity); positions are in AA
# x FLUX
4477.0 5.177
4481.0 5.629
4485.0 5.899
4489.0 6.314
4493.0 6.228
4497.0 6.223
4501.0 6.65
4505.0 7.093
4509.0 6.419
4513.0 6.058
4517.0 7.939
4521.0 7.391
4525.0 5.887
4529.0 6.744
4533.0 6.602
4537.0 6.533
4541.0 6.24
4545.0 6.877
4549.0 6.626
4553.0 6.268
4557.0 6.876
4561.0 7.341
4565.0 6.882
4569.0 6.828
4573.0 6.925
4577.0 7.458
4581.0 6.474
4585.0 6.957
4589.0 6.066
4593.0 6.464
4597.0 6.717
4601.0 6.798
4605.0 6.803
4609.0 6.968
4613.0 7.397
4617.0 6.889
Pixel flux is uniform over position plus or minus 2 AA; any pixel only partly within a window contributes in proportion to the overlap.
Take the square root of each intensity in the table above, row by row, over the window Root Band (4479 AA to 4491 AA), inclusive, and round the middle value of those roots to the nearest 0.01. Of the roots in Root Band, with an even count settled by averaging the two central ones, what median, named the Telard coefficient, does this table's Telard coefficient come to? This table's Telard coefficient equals 2.43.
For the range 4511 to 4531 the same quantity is 2.60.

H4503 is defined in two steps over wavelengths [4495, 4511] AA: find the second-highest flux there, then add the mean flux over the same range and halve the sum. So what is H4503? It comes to 6.62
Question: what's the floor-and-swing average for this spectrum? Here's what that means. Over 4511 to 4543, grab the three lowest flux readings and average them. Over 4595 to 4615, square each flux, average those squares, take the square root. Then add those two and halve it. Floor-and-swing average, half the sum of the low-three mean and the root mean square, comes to 6.50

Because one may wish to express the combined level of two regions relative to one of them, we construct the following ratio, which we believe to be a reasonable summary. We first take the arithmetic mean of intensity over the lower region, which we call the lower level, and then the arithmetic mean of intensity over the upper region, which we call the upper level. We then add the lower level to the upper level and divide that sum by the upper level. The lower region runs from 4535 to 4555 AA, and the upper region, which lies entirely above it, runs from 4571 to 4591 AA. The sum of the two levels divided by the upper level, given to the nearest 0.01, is 1.96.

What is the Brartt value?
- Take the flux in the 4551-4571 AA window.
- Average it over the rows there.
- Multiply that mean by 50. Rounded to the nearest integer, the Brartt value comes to 342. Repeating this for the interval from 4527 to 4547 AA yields 330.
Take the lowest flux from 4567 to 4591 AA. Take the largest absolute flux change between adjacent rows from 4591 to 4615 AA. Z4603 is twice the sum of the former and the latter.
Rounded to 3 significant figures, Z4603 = 13.0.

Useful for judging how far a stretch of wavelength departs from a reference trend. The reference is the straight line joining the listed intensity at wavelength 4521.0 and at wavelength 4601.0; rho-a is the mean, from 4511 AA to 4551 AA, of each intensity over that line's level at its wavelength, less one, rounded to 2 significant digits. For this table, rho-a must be -0.086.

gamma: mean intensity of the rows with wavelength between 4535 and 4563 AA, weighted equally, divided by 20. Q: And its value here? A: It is 0.334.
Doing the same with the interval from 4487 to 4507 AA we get 0.325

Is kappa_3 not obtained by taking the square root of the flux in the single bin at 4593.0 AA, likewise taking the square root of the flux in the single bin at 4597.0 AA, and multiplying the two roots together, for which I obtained 6.6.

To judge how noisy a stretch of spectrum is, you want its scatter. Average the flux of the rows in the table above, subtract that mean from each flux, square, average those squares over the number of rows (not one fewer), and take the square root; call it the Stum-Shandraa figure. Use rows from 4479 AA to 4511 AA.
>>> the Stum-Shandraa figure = 0.416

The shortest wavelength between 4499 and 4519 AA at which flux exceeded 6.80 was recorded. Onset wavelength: 4505.0 AA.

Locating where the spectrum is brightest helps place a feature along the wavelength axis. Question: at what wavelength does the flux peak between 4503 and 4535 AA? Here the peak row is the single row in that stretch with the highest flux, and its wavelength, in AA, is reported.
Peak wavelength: 4517.0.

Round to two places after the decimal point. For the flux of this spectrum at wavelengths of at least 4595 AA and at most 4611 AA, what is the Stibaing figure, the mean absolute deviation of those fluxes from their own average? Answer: 0.07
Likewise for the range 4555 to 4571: 0.18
